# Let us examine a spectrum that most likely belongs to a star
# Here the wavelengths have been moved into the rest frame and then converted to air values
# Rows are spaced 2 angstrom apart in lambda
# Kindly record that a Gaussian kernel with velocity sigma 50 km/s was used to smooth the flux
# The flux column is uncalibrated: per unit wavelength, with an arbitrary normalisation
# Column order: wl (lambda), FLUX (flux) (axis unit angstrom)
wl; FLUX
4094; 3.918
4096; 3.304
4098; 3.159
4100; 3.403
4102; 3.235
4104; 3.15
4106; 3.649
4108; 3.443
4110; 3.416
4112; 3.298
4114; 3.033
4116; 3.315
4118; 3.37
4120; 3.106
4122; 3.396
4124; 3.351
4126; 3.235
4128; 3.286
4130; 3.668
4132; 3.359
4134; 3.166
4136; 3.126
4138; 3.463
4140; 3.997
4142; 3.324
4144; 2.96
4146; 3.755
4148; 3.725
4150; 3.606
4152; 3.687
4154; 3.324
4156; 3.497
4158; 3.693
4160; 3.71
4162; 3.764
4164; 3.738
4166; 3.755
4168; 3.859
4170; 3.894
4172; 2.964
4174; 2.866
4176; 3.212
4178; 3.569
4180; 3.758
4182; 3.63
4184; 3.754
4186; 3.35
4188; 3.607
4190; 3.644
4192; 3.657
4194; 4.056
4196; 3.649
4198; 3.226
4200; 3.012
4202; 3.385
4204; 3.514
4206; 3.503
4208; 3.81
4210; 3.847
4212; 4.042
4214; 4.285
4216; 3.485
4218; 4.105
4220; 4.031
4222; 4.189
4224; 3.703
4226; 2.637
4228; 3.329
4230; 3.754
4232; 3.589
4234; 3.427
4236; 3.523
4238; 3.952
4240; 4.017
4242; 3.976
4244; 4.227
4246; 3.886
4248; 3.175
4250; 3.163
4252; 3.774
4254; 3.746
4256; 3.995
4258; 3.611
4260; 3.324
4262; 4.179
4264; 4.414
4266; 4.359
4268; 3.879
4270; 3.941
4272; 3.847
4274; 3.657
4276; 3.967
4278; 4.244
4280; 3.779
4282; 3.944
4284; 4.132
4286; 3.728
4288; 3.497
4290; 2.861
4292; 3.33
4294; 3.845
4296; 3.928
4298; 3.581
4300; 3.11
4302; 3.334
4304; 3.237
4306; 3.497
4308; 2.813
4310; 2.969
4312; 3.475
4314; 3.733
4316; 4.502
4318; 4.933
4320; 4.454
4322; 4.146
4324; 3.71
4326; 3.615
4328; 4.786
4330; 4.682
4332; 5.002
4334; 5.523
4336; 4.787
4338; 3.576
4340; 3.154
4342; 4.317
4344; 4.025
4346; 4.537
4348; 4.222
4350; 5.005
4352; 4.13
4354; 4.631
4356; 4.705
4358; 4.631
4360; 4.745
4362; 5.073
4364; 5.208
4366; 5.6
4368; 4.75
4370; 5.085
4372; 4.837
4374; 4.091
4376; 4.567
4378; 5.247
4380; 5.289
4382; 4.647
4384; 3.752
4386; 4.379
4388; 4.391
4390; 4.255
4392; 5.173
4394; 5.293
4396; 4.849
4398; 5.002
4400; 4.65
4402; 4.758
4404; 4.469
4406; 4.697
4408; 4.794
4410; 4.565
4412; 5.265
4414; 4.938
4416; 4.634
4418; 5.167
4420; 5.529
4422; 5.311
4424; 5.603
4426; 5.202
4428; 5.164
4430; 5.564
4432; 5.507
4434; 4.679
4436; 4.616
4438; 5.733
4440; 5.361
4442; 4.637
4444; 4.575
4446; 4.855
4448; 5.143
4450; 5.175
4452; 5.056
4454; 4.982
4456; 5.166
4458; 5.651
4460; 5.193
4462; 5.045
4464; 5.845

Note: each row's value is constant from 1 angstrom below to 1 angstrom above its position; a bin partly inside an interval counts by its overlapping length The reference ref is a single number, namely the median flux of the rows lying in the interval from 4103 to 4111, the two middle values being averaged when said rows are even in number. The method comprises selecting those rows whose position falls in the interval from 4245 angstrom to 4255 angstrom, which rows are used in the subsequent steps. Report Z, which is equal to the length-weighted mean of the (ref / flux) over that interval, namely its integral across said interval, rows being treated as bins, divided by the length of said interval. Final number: 0.97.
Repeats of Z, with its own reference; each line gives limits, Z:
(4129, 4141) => 1.00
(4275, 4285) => 0.86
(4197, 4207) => 1.03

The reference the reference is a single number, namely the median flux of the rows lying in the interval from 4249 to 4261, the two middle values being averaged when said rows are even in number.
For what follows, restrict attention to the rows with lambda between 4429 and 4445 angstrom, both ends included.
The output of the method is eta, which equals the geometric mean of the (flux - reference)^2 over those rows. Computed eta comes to 1.76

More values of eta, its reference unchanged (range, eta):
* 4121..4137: 0.06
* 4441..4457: 1.56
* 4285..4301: 0.05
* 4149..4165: 0.00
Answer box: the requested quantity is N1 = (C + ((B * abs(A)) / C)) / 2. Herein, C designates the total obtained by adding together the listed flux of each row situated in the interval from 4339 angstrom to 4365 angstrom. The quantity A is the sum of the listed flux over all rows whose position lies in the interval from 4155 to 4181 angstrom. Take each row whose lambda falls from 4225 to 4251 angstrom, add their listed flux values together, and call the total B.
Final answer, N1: 48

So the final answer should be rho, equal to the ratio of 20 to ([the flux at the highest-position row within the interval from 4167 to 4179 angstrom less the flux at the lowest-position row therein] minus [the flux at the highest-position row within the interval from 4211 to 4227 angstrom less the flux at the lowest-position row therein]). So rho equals 18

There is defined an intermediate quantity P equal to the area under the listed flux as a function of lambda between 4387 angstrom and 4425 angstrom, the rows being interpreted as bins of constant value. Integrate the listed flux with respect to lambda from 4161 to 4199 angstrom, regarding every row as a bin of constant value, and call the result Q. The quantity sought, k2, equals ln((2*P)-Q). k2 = 5.47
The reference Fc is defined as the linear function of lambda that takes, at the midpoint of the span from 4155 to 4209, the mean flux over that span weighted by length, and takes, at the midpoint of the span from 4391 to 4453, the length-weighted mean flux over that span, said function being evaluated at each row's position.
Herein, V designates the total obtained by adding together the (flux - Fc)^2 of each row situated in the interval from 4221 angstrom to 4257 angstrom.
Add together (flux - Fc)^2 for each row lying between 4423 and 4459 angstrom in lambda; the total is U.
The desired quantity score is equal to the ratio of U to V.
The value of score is 0.7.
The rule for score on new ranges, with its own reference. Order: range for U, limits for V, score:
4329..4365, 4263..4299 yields 1.1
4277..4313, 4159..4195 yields 7.5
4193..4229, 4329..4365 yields 0.6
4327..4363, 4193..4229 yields 1.6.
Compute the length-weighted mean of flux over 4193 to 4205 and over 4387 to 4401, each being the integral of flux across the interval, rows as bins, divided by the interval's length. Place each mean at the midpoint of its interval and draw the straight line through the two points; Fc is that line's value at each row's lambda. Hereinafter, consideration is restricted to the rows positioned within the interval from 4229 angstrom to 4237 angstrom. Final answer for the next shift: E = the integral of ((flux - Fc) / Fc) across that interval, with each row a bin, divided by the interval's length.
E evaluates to -0.04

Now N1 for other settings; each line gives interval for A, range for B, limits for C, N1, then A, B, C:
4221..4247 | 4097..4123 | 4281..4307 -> 46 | 48.2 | 43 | 46.0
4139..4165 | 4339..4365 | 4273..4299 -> 52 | 46.8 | 58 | 48.5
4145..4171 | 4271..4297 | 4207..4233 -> 48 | 48.0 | 49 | 48.8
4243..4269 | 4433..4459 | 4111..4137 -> 60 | 49.7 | 66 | 42.7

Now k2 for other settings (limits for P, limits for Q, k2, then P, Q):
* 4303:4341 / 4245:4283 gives 5.08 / 153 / 146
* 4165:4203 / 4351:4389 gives 4.48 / 134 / 180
